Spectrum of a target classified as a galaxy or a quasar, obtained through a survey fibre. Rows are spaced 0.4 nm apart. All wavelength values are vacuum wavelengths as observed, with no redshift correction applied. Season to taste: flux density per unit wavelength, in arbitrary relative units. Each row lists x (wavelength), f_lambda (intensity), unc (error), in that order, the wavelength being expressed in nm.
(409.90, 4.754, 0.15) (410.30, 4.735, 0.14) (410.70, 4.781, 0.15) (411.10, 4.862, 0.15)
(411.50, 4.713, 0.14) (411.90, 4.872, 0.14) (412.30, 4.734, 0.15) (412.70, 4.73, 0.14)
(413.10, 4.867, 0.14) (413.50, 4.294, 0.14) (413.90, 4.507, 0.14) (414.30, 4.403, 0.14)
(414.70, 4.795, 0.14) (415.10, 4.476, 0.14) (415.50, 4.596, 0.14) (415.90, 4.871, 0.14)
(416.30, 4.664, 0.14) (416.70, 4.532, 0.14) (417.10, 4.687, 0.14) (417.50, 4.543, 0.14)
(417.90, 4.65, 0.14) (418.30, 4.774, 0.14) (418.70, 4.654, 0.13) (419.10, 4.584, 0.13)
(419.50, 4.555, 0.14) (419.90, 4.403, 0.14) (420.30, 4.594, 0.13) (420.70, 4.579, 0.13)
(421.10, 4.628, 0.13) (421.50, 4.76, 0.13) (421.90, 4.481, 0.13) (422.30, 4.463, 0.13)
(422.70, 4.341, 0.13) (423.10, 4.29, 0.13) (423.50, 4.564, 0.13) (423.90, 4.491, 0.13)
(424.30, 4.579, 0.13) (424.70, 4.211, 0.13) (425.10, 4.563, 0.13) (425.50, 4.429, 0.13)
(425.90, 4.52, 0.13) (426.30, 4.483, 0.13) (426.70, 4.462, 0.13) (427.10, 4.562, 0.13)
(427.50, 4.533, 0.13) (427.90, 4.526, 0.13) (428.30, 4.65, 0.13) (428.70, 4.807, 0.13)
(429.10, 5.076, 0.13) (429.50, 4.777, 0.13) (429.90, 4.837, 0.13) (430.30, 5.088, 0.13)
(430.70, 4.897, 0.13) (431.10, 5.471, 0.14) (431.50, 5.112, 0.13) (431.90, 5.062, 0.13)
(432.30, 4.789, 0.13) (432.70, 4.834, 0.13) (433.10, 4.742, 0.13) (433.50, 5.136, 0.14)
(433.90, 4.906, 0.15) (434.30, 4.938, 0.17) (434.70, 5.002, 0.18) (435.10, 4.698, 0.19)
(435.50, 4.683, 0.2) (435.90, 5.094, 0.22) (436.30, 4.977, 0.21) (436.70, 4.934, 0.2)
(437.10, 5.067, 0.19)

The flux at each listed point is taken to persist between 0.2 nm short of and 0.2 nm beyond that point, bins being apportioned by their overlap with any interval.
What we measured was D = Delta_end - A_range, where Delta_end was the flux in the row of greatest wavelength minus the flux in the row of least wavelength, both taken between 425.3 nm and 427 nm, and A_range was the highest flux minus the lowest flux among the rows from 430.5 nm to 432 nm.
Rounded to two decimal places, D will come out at -0.54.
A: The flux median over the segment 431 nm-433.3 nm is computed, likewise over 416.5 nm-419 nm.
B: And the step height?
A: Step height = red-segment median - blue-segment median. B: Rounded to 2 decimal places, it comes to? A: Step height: 0.30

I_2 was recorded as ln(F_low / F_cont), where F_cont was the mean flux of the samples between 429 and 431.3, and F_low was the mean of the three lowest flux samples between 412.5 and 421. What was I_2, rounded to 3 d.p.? -0.140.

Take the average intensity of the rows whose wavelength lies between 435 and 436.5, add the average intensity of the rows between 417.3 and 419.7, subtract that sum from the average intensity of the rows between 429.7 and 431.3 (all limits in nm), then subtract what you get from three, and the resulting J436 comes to 7.4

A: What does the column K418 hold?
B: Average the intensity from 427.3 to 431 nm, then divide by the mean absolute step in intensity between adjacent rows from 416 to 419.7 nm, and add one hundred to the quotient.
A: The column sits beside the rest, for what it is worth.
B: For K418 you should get 144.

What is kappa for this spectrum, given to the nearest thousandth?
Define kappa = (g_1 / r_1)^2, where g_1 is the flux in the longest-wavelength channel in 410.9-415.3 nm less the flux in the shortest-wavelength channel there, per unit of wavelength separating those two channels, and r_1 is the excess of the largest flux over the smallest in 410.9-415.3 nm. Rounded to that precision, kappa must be 0.028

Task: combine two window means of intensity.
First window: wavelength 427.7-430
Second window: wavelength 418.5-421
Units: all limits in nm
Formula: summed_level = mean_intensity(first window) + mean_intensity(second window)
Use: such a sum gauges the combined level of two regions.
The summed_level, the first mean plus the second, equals 9.34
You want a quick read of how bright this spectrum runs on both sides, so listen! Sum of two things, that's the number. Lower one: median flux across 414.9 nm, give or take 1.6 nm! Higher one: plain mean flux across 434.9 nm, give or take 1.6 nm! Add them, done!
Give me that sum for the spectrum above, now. 9.48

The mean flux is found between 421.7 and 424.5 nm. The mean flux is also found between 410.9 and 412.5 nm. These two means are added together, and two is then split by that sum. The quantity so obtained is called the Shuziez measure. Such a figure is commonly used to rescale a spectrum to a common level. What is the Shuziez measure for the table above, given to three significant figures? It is 0.216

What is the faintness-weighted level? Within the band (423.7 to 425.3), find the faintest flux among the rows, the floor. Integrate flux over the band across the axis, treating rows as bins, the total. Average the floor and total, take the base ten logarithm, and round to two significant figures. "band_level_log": 0.75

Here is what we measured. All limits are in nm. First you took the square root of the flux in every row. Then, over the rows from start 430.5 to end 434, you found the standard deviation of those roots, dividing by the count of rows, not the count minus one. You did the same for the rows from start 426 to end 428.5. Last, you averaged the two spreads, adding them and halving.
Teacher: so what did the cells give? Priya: 0.031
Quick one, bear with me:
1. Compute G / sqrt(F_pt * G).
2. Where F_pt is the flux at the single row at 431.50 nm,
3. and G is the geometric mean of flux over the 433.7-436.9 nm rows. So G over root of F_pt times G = 0.98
